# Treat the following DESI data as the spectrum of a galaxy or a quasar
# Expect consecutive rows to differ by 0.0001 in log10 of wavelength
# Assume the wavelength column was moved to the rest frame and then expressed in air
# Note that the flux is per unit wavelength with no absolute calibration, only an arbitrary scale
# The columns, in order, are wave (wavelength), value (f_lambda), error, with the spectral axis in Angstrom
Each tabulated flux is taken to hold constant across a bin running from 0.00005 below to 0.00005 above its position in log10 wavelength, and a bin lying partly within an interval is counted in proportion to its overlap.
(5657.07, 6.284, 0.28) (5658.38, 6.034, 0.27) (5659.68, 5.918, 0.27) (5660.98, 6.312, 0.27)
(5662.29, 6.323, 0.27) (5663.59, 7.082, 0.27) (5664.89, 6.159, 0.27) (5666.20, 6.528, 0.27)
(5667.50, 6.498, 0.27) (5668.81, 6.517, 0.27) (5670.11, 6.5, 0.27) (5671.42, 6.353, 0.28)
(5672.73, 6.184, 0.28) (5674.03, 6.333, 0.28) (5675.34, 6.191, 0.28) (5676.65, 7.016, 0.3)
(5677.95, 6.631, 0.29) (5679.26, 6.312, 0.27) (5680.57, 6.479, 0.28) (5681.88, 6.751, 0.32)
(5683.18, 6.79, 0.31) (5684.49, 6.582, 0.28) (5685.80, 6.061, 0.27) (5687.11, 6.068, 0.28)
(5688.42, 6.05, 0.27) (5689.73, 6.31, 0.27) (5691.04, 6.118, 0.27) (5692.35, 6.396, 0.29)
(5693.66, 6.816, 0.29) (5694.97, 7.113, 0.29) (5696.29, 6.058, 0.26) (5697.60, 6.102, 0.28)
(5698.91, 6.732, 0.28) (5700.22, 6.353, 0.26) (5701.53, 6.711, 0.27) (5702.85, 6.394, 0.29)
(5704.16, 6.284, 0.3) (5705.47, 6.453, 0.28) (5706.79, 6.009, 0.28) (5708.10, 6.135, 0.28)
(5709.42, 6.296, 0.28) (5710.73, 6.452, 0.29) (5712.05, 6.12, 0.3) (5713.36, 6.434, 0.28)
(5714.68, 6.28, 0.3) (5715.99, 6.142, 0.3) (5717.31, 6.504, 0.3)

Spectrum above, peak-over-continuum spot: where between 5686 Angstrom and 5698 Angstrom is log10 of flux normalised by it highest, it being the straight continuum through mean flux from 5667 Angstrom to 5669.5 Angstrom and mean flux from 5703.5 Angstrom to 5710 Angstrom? 5694.97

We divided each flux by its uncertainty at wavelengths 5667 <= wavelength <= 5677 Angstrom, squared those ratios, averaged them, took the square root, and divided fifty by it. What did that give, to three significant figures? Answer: 2.16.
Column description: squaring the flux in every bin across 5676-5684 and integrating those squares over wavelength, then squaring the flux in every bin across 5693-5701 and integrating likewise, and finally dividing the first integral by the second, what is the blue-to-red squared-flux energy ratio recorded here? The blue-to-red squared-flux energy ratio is 1.0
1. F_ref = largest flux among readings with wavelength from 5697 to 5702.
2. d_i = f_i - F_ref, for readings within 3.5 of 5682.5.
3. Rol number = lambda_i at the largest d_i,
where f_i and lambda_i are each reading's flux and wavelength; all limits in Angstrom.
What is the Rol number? 5683.18 Angstrom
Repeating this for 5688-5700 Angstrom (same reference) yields 5694.97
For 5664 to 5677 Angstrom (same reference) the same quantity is 5676.65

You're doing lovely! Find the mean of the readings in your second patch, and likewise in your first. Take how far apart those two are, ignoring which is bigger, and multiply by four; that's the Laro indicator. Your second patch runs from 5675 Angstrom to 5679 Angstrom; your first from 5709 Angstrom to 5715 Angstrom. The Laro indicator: 1.19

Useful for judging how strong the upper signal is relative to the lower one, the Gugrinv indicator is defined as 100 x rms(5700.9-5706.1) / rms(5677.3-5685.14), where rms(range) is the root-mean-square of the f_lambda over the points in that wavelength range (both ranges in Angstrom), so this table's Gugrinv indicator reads 98.0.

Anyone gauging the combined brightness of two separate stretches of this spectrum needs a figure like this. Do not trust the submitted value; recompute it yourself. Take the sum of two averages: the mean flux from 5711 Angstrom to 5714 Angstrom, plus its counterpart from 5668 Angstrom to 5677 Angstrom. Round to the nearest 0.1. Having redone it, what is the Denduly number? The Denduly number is 12.7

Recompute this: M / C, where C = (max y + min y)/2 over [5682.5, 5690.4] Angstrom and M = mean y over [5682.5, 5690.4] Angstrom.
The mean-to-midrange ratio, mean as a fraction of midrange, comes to 0.98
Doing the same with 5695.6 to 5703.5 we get 1.00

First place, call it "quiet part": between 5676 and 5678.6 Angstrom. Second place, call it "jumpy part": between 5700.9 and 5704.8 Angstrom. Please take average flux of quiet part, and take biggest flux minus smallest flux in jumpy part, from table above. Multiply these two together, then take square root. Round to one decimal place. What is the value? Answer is 1.7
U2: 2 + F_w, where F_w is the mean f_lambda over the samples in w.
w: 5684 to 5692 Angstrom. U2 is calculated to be 8.20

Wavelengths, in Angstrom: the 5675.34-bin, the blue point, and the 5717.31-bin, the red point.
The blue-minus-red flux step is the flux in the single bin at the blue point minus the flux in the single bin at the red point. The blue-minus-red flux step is -0.3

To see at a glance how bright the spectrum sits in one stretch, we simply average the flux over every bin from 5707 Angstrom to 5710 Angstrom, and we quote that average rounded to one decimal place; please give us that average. 6.2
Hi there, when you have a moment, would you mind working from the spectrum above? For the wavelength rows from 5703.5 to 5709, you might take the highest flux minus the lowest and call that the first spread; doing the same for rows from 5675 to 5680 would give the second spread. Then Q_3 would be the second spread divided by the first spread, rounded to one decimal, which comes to 1.9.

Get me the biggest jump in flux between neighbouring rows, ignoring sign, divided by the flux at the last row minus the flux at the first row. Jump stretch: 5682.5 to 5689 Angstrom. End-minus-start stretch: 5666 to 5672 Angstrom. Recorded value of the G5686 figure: -3.0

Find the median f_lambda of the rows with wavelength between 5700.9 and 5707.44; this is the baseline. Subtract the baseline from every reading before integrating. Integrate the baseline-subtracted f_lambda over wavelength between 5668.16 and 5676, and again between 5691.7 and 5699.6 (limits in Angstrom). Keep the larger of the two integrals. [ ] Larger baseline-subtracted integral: 1.1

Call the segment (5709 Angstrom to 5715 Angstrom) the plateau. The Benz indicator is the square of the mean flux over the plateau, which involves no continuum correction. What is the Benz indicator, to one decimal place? 39.9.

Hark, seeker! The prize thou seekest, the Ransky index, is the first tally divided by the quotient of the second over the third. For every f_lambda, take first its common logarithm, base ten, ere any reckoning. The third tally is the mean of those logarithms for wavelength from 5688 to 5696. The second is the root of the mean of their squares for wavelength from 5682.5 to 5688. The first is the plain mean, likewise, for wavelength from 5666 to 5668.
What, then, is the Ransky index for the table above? 0.820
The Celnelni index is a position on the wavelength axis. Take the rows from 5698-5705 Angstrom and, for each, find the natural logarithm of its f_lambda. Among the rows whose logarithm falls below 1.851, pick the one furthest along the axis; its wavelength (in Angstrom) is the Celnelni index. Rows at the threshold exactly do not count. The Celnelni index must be 5704.16 Angstrom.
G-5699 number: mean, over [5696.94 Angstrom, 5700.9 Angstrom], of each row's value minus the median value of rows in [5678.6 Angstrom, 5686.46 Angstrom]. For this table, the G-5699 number -0.13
